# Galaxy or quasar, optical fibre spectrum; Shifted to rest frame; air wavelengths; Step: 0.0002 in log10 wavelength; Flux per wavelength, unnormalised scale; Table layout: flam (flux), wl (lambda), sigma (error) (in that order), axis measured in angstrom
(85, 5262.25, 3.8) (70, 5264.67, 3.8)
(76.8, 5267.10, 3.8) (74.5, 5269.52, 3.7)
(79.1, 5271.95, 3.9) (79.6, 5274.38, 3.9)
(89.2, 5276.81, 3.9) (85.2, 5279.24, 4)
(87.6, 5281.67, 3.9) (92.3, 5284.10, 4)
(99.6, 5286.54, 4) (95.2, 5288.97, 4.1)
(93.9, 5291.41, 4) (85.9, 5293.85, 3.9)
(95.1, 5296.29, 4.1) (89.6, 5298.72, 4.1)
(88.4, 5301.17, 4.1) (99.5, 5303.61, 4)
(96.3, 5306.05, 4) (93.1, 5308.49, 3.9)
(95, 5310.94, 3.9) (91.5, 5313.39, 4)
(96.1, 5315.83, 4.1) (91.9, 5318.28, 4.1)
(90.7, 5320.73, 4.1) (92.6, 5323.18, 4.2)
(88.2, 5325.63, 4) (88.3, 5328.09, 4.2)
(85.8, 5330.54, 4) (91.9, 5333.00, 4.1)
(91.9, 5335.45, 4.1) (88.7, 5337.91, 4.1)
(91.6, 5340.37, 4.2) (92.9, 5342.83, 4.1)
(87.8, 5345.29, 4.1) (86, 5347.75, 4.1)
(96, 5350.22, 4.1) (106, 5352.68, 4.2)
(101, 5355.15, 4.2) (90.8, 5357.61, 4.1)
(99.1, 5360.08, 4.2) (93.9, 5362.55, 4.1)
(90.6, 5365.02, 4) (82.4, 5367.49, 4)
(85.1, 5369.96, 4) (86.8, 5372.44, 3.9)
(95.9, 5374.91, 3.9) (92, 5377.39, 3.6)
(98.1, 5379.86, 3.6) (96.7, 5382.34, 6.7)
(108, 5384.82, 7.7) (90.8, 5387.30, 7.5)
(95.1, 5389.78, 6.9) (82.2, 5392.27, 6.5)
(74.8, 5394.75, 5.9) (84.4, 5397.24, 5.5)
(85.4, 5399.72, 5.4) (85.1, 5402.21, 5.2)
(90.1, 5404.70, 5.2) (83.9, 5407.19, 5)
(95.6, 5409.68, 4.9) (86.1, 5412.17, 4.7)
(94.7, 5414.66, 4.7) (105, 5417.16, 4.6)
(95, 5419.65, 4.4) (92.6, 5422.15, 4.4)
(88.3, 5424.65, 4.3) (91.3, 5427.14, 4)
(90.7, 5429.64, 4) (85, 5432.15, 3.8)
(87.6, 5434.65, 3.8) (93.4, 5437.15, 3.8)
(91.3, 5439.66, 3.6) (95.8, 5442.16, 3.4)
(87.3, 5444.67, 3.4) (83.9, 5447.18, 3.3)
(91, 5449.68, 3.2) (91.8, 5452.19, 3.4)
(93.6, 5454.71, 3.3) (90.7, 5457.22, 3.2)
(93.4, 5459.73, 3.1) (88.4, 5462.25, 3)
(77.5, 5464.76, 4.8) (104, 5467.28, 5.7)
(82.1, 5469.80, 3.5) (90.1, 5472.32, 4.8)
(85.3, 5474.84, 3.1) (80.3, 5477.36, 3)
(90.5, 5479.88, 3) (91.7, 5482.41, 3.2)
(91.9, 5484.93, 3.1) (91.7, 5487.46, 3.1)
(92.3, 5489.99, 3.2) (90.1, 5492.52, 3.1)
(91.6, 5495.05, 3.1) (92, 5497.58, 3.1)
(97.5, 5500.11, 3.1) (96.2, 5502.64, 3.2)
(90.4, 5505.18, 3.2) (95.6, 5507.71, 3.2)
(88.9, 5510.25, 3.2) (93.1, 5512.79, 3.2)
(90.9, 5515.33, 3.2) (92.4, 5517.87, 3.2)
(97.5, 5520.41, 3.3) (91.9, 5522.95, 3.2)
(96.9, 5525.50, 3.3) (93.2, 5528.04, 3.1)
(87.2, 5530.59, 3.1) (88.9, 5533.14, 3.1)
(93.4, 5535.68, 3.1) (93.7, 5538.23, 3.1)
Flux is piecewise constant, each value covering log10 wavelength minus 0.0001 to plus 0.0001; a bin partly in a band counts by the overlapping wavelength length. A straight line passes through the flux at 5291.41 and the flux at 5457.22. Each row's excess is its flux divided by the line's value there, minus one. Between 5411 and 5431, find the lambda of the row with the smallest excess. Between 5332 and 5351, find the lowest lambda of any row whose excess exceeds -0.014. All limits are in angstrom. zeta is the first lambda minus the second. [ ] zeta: 79.2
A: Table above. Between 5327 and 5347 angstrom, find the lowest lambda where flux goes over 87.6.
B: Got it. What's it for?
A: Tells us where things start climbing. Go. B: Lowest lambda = 5328.09 angstrom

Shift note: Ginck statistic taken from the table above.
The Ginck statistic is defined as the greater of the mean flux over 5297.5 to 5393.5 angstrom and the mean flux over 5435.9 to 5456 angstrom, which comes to 92.5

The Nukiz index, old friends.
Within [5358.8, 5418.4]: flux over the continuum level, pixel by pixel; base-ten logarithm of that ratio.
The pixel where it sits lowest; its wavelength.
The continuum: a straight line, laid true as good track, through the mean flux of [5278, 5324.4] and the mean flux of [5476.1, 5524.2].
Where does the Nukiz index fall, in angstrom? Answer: 5394.75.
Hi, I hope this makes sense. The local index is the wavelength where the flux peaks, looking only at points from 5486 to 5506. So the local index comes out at 5500.11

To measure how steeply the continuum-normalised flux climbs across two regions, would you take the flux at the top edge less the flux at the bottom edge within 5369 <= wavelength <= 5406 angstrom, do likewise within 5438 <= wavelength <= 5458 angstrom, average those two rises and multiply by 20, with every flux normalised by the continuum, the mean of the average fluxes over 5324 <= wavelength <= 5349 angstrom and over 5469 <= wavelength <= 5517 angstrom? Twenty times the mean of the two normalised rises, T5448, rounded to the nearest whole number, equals 0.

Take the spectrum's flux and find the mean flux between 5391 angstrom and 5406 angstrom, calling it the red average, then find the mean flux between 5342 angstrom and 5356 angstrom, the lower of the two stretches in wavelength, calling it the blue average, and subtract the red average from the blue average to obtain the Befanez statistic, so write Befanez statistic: 11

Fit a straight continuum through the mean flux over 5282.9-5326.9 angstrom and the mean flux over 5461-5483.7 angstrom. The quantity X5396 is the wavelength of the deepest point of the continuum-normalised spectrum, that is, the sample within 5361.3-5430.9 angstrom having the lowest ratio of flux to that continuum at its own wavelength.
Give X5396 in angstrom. 5394.75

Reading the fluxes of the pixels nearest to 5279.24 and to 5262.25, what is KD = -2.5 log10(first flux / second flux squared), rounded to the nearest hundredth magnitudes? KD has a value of 4.82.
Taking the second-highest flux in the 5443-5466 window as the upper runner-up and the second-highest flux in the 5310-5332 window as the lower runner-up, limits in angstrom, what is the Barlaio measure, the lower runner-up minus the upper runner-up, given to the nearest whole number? 2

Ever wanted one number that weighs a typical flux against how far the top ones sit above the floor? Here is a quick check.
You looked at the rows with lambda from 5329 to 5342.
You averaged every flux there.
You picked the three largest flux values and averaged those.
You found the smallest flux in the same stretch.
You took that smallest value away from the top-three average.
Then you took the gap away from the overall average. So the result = 84.0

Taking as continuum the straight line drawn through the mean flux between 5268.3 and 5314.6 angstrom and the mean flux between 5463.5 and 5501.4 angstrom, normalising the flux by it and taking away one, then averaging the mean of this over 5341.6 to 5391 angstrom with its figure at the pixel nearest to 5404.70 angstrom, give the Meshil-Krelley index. 0.022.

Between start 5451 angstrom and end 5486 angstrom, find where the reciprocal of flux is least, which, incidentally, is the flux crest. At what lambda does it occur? 5467.28 angstrom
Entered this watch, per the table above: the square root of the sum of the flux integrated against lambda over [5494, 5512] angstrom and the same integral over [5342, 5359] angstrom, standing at 57.3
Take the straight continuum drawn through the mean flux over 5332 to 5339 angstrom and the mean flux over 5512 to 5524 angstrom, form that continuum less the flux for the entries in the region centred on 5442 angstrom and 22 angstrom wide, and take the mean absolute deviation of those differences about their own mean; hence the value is 3.3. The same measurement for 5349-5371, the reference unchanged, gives 6.0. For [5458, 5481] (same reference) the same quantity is 5.9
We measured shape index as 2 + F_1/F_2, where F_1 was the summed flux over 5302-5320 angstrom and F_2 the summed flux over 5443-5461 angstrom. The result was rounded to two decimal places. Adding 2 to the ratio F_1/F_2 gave 3.05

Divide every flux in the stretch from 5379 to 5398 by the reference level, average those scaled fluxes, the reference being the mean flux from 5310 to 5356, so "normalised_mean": 0.989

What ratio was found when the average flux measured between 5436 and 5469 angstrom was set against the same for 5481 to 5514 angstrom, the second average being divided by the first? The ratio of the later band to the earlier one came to 1.02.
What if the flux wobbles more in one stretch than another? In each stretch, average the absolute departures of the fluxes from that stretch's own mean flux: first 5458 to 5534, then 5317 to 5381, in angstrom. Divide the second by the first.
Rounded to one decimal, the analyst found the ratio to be 1.1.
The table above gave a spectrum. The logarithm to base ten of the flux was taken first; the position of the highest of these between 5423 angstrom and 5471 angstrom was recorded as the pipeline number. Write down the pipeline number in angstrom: 5467.28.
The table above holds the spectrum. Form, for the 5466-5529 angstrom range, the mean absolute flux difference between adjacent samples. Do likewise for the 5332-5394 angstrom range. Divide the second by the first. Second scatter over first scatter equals 1.3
